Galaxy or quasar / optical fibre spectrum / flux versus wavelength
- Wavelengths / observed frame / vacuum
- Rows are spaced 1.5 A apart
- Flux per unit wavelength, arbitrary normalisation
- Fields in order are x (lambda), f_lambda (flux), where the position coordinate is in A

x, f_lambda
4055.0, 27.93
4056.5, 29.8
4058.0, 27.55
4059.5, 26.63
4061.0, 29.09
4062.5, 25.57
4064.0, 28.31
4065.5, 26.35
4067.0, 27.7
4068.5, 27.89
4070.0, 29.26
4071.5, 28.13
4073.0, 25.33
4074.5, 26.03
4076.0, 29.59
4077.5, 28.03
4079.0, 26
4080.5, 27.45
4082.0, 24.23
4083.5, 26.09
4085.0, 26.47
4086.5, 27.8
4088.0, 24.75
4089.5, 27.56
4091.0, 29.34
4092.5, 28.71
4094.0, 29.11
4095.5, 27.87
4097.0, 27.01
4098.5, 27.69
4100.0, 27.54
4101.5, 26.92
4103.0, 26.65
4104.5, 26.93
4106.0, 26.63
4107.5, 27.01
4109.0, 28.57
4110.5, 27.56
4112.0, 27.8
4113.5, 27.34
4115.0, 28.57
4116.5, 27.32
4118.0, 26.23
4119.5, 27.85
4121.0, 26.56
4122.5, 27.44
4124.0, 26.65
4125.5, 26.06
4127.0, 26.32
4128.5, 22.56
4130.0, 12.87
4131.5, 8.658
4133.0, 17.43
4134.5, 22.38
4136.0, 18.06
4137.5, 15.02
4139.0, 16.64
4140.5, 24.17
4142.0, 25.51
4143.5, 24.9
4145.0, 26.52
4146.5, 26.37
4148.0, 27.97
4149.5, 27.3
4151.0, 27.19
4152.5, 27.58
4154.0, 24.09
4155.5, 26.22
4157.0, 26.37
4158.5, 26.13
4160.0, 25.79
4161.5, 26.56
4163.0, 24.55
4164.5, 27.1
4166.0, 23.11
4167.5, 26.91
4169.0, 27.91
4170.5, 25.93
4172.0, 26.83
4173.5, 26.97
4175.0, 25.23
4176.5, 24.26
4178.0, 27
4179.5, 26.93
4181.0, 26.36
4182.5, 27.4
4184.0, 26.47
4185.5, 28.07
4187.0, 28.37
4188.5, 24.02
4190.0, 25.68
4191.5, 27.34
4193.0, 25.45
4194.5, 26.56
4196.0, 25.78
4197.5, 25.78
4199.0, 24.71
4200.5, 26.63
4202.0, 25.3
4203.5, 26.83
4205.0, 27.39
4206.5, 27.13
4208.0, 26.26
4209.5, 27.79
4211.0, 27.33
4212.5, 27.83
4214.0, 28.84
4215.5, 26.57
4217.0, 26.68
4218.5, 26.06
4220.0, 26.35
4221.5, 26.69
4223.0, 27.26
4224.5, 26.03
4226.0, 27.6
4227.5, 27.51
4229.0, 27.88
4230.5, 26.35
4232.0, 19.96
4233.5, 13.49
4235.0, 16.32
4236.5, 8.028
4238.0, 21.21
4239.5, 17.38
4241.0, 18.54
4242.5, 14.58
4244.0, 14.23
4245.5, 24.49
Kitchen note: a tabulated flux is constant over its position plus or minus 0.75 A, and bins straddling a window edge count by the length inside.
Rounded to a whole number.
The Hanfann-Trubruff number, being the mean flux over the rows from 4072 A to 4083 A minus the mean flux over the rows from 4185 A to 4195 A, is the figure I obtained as 0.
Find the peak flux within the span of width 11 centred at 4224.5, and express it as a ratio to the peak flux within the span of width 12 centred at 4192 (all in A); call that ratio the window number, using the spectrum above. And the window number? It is 0.98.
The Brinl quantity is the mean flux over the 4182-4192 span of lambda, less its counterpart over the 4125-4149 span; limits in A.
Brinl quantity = 5.4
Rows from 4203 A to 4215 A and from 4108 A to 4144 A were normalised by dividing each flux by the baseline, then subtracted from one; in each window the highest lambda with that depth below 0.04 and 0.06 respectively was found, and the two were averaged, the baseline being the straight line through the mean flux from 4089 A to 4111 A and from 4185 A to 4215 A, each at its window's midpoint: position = 4170.5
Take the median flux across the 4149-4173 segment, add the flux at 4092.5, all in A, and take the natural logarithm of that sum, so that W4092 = 4.011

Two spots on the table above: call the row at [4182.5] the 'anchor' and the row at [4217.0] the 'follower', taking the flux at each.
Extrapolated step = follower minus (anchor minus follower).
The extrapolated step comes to 26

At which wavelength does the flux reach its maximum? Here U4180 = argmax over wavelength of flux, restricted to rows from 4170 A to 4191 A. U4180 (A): 4187.0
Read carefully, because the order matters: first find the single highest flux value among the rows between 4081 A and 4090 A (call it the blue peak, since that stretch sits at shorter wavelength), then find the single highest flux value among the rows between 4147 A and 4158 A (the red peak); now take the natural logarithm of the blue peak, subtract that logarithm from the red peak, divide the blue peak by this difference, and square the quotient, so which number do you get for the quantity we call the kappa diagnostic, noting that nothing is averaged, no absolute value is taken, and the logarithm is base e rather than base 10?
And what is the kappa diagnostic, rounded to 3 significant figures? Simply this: 1.27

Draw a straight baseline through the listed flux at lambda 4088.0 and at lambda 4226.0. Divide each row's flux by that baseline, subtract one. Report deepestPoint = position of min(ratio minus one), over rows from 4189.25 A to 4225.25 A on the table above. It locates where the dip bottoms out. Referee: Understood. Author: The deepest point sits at 4199.0 A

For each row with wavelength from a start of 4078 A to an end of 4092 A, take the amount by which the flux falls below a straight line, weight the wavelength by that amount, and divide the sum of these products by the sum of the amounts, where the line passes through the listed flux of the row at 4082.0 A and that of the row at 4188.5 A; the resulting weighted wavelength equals 4086.2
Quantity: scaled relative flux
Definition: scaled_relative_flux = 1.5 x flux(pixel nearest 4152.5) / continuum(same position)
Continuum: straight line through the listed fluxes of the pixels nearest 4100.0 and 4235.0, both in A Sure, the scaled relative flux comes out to 1.78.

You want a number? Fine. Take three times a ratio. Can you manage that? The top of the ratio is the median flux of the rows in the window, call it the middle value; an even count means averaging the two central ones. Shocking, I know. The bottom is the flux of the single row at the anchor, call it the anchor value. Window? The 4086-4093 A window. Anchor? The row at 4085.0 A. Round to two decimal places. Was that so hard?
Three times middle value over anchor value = 3.15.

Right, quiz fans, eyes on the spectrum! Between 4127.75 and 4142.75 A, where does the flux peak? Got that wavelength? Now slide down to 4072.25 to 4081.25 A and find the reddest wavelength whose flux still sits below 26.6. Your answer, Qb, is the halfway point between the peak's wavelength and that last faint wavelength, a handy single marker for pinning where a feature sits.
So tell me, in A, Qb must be 4110.5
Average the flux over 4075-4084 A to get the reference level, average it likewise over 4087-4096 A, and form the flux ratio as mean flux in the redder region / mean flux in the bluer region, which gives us 1.04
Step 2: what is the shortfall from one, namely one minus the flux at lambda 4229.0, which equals -26.9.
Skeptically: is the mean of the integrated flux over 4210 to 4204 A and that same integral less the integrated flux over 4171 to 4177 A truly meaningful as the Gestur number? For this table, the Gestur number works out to 85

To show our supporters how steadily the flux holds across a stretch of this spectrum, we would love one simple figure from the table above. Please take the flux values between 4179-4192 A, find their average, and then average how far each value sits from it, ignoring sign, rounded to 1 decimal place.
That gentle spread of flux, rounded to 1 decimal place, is 1.0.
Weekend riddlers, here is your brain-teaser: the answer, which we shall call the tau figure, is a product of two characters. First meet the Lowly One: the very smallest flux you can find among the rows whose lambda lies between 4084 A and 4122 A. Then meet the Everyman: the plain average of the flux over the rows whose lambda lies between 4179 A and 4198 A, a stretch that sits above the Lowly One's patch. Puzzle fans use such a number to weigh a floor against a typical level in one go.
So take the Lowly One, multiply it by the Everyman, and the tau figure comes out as 655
